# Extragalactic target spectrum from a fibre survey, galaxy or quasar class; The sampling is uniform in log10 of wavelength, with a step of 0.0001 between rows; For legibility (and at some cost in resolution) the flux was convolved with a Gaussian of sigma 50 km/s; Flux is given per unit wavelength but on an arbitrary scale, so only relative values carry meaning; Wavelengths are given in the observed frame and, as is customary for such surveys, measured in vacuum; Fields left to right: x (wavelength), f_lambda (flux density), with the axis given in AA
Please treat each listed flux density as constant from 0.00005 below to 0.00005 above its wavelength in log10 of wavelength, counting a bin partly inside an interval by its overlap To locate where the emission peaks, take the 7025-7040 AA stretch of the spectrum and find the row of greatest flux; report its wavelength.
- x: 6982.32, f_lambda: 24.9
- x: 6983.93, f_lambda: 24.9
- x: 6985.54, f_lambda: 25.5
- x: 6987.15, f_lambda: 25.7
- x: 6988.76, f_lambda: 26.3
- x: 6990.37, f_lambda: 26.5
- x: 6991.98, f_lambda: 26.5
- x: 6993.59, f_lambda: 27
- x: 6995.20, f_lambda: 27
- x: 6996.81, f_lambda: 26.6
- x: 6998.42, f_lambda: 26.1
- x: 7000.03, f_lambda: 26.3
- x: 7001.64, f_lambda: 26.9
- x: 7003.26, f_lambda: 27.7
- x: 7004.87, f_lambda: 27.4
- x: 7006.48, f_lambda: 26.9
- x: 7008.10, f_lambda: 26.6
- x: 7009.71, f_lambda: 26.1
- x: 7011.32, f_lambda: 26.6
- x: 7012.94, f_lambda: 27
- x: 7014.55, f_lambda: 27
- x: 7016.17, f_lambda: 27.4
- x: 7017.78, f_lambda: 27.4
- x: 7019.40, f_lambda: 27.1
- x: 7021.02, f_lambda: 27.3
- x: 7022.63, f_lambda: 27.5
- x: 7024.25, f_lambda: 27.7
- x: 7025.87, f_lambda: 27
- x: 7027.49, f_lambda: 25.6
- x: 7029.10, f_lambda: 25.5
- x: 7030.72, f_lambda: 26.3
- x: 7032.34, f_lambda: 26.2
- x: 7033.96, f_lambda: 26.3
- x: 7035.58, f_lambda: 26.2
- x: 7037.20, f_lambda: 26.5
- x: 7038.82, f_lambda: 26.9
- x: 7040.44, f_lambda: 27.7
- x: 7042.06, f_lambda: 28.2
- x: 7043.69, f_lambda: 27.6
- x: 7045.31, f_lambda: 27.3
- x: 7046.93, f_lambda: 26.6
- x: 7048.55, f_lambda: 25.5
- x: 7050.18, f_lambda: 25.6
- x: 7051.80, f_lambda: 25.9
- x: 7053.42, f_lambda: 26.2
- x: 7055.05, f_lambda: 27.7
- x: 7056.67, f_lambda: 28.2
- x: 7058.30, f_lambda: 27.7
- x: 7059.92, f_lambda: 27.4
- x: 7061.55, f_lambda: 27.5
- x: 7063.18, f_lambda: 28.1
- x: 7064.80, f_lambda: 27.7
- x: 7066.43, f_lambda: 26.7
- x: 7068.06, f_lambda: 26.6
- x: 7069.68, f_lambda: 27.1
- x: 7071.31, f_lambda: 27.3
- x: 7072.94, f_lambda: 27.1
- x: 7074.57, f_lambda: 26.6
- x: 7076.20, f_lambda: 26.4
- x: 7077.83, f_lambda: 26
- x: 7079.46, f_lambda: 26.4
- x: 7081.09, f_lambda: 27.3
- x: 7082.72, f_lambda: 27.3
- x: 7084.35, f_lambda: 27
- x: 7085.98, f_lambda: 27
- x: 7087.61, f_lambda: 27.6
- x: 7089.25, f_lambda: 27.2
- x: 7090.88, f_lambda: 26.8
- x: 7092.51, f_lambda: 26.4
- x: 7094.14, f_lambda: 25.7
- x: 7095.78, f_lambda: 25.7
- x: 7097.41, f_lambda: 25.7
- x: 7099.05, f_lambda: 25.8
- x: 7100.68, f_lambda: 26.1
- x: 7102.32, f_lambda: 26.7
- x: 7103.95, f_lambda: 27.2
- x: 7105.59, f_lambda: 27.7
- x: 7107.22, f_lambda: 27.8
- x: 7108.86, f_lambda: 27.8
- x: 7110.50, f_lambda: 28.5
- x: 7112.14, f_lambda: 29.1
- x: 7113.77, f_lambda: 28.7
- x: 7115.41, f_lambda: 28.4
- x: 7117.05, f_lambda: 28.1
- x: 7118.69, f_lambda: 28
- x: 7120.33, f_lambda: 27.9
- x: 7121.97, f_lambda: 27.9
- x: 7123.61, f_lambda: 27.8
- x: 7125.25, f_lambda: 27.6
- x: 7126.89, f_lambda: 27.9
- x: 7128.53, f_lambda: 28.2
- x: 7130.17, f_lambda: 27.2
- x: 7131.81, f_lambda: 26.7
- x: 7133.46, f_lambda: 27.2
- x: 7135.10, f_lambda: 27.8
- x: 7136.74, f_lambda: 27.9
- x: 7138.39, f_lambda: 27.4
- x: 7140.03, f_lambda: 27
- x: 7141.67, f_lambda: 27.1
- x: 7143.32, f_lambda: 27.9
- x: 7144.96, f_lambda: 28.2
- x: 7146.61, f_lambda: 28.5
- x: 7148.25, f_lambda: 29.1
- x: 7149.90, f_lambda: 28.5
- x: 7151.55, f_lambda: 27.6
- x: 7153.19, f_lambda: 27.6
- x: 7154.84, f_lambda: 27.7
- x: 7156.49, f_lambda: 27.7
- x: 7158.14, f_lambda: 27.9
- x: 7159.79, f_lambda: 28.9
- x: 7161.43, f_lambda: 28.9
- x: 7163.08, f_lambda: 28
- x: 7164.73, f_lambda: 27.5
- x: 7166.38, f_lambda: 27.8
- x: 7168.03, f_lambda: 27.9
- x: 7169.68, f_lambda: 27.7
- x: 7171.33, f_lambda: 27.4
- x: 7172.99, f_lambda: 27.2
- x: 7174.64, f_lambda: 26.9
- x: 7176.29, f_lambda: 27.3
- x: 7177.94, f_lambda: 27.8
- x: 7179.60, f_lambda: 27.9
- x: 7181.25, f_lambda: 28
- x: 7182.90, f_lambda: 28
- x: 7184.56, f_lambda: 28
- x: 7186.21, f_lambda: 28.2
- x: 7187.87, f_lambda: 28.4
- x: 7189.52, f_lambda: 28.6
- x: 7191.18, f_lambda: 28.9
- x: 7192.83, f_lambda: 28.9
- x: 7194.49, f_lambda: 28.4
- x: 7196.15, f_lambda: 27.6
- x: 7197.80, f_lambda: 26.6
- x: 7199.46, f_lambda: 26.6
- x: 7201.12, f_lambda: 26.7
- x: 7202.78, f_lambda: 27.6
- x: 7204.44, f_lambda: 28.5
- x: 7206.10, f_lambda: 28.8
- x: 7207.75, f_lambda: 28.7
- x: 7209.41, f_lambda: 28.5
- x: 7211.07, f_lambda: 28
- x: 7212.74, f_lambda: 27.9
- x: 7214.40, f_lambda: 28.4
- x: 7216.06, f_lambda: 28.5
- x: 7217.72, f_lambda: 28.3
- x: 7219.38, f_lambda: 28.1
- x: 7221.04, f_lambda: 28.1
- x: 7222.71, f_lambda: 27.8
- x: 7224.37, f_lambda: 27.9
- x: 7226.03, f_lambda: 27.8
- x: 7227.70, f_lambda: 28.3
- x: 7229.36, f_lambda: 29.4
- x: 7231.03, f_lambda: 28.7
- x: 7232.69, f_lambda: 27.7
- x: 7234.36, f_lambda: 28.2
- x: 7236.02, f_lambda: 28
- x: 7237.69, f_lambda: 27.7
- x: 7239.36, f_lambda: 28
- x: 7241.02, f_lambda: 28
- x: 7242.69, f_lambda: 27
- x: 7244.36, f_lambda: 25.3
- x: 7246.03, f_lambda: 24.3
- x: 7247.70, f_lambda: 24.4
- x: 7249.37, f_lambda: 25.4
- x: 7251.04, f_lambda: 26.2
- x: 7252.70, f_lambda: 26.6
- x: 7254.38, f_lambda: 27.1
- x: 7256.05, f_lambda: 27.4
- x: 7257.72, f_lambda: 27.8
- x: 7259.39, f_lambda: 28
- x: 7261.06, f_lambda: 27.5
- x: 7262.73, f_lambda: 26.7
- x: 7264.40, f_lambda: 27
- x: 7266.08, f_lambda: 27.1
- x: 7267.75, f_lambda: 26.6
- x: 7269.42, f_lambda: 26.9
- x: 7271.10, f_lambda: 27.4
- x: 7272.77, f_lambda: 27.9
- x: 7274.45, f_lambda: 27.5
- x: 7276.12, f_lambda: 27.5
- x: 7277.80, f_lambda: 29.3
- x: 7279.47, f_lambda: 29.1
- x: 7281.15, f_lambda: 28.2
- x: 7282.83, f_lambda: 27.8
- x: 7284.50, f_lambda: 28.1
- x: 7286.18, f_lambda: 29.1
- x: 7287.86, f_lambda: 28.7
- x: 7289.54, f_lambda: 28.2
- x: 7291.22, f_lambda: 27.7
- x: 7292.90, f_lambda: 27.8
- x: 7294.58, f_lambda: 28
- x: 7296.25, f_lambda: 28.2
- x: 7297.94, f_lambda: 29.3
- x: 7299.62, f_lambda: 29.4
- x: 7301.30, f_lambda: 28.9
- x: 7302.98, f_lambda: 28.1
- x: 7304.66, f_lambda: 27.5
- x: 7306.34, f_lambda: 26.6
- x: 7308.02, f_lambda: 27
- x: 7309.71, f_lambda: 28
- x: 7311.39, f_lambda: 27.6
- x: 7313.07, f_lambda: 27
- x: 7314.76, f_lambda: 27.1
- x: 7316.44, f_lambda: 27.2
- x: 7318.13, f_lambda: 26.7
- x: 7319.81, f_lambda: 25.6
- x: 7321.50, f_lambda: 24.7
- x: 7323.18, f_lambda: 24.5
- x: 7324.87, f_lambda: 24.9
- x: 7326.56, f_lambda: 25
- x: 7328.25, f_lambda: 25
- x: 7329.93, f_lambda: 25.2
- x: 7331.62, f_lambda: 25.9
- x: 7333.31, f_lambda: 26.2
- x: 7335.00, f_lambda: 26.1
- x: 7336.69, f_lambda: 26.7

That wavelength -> 7025.87 AA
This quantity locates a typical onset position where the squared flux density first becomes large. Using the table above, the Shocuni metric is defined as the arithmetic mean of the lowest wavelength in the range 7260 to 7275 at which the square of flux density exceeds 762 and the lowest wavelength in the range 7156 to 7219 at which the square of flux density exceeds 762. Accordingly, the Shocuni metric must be 7214.6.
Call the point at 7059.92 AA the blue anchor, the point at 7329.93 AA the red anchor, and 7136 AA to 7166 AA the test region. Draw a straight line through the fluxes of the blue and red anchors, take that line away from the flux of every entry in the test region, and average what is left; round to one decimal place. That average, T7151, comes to 1.3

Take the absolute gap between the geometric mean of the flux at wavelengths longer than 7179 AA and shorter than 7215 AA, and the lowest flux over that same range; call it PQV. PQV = 1.4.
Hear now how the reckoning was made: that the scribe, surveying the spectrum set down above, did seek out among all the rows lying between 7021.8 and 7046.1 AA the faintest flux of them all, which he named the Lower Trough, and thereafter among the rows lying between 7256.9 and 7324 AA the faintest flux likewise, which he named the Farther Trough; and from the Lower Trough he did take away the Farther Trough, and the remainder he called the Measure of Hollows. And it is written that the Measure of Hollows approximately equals 1.0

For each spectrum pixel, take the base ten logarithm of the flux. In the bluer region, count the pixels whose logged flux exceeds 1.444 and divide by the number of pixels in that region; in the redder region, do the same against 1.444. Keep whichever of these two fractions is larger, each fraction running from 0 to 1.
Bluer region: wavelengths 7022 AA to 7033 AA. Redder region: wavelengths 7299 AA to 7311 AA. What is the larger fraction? 0.6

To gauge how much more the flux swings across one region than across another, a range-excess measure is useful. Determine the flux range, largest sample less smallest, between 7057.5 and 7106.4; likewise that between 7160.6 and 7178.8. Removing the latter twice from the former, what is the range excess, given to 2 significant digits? -1.6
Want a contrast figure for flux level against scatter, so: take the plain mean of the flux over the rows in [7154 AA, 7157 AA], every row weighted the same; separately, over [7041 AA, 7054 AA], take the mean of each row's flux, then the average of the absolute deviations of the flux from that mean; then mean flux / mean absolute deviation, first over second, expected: 34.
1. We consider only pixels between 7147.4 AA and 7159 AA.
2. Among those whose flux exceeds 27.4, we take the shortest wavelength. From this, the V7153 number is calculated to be 7148.25 AA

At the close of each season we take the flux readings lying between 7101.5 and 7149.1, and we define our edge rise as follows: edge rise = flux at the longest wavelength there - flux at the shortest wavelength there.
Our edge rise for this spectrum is 2.4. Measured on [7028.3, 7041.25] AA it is 2.2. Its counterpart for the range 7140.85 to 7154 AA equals 0.5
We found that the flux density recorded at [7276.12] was 27.5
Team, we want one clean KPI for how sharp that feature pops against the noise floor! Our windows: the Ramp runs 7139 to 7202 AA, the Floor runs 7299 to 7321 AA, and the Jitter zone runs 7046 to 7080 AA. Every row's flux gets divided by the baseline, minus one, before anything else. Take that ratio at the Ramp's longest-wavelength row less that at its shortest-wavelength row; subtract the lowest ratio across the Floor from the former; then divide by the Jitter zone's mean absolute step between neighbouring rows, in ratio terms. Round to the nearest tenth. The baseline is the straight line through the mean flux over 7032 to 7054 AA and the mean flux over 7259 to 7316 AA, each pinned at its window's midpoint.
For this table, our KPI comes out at 3.7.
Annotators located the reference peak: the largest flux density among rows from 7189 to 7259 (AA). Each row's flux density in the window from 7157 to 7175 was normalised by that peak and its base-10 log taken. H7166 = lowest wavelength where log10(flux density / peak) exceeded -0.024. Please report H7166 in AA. 7158.14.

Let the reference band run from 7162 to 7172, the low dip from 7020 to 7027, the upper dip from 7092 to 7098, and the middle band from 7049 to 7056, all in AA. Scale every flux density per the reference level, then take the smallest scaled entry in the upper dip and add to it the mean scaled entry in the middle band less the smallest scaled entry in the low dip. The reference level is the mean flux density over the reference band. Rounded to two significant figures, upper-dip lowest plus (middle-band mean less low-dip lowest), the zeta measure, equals 0.90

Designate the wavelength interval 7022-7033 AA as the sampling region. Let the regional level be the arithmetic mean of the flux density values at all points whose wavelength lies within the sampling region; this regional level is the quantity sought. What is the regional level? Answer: 26.5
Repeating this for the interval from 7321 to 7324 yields 24.6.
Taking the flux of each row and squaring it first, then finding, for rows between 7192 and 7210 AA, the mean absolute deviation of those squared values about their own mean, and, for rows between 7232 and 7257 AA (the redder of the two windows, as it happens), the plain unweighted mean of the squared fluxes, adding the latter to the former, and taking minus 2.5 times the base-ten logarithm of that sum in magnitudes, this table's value -7.20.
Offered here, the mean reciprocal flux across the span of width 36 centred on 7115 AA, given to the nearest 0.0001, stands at 0.0363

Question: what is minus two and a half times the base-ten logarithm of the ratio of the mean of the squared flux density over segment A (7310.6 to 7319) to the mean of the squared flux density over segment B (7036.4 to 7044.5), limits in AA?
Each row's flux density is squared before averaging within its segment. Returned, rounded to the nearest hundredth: 0.02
